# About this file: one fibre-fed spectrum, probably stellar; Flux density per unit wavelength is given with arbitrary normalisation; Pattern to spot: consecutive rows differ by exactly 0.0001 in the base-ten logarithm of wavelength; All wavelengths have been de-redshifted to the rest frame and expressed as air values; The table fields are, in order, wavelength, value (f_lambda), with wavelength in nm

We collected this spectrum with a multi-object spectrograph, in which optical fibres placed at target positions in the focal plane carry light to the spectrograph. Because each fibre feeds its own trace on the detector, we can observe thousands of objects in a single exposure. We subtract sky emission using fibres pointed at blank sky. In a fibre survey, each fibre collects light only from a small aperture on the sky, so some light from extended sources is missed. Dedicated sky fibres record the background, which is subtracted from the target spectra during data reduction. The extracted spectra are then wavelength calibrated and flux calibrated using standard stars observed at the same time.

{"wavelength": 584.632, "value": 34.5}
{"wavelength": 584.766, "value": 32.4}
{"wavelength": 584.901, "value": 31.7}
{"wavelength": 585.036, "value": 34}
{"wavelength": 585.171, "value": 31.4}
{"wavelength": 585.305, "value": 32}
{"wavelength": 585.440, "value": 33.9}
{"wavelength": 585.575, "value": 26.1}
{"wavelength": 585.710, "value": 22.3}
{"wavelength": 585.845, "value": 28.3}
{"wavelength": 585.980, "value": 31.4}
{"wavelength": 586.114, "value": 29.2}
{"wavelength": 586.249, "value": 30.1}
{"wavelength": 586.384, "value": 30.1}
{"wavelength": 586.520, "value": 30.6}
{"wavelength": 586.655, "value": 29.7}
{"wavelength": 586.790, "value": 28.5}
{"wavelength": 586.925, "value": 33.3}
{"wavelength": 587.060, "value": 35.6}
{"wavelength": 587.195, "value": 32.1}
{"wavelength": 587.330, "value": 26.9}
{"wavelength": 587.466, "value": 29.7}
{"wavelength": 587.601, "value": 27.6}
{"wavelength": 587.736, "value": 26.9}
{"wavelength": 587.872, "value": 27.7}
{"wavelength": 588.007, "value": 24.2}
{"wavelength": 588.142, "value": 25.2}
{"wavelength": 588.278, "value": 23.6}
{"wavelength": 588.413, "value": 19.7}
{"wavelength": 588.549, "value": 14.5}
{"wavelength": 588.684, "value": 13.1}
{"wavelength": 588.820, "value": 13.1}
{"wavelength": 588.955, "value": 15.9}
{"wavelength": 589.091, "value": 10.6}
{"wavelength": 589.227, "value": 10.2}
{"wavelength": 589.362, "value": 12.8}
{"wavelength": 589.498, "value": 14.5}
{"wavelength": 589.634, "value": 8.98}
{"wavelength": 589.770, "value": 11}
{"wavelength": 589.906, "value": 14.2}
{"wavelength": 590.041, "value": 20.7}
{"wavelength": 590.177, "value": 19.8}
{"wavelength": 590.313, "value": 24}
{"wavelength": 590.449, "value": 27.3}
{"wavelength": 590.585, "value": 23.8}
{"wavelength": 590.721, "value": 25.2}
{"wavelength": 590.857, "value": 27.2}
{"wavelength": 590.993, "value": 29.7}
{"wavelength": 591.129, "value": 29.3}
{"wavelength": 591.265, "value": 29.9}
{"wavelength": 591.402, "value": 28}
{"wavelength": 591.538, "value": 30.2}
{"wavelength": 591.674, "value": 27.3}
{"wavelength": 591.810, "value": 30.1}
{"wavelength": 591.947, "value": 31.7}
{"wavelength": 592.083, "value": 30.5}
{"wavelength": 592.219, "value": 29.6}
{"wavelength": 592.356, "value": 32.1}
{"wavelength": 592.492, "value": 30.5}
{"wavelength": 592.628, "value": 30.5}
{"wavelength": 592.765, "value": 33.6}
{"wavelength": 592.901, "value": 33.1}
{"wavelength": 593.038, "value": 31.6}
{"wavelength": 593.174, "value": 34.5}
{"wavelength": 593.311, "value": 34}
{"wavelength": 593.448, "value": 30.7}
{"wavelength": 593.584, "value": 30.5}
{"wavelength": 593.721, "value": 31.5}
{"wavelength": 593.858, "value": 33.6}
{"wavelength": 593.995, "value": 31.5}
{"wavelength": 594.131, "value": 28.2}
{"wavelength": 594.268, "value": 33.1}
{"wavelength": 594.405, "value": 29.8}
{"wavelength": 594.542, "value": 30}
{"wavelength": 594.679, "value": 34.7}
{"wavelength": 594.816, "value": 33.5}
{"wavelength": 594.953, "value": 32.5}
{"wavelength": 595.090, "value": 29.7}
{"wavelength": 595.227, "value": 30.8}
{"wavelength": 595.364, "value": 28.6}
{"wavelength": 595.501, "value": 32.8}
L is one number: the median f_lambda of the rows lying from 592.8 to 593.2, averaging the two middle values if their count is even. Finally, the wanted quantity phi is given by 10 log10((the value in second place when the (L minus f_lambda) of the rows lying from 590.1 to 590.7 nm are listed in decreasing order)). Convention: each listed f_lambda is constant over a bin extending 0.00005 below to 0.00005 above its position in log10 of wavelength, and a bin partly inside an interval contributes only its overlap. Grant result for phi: 9.7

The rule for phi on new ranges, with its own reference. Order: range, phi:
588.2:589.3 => 13.5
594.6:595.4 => 5.3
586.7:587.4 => 6.6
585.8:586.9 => 6.6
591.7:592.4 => 4.8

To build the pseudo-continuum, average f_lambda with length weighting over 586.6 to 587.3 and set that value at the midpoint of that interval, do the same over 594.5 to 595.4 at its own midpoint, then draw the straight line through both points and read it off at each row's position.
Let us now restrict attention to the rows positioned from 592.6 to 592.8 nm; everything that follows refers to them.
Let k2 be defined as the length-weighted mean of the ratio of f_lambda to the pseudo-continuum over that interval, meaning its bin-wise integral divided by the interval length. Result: 1.01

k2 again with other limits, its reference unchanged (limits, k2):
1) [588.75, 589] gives 0.45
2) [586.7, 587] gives 0.98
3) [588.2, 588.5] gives 0.67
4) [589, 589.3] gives 0.34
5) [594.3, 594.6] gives 0.96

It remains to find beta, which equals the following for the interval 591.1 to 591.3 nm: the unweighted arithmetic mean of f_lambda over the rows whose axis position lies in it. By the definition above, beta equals 29.6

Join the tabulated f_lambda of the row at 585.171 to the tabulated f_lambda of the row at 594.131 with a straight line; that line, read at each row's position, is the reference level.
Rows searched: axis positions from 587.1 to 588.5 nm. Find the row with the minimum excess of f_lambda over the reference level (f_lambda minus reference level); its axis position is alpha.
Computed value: 588.413 nm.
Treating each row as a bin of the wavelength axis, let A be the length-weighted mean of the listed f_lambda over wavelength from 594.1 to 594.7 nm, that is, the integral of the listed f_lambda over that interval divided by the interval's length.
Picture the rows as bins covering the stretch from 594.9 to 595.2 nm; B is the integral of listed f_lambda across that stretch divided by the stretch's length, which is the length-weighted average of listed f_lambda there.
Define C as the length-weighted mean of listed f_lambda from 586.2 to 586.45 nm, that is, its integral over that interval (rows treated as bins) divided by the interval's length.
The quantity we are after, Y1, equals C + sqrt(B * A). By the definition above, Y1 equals 61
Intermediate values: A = 31.0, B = 31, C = 30.1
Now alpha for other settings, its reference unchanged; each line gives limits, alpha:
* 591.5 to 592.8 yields 591.674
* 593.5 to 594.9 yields 594.131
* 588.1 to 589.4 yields 589.227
